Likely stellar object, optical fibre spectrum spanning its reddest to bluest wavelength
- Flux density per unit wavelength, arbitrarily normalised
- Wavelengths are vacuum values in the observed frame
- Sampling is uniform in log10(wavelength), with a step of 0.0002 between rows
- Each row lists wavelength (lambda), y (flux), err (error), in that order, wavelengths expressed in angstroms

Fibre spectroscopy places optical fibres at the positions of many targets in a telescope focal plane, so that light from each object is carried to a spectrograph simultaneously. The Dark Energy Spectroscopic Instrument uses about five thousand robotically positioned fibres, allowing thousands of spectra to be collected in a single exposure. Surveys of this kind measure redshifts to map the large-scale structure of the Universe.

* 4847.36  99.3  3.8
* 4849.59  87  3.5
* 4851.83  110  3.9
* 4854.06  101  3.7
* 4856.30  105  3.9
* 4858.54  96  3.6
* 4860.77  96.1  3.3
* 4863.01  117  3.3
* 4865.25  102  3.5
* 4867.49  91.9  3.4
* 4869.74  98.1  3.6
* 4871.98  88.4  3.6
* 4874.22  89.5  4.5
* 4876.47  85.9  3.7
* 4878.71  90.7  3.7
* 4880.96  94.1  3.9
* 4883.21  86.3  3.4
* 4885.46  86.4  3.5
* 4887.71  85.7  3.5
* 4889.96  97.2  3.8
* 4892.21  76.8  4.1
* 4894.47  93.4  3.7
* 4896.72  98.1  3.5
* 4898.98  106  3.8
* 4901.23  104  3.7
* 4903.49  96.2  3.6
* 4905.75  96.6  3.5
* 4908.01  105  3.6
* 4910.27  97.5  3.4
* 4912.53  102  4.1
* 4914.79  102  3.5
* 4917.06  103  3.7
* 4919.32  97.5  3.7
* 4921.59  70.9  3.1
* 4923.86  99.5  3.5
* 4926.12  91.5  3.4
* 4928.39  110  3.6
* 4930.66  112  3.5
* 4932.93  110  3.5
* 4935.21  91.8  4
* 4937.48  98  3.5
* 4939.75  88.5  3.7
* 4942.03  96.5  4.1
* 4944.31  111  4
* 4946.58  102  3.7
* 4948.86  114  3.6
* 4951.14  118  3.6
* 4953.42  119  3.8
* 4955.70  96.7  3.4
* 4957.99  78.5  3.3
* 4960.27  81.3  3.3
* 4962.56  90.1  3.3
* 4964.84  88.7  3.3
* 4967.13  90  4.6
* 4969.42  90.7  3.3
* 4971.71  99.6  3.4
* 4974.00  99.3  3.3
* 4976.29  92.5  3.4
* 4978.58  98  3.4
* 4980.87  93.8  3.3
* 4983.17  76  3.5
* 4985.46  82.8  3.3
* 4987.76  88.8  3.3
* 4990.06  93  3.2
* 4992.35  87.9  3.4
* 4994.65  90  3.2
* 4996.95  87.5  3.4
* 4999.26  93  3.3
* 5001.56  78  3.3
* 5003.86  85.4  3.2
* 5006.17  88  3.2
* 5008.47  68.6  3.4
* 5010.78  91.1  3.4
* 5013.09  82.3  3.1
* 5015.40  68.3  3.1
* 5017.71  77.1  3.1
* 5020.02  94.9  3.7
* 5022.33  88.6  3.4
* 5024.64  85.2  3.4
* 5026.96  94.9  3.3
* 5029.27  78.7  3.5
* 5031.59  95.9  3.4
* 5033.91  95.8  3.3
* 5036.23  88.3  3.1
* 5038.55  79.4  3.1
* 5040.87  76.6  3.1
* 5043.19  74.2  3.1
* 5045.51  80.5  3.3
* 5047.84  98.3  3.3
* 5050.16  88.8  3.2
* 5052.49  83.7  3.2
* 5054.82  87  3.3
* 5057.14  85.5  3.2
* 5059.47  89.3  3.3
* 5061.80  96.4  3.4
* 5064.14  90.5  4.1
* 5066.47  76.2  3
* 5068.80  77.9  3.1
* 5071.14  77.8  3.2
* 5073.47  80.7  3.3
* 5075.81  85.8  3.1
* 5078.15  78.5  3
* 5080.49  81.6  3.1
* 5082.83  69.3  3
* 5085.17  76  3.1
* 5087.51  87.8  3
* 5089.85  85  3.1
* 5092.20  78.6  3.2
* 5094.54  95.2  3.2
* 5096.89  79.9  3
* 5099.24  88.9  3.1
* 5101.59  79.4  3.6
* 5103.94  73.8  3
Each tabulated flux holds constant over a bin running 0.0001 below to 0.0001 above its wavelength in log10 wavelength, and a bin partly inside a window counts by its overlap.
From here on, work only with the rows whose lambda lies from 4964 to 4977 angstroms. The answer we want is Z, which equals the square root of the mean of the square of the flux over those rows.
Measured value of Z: 94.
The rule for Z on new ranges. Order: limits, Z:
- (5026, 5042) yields 87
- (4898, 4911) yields 101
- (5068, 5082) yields 80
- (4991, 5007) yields 87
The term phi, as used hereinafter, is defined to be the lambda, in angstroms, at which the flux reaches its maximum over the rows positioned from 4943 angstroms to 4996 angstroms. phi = 4953.42 angstroms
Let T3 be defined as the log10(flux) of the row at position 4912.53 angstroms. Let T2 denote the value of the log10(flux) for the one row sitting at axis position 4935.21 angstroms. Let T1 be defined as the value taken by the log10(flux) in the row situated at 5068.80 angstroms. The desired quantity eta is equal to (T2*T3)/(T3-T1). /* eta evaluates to 34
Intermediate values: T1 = 1.89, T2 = 1.96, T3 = 2.009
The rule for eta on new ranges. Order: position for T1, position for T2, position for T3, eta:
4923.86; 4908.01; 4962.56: -92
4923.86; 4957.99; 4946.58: 353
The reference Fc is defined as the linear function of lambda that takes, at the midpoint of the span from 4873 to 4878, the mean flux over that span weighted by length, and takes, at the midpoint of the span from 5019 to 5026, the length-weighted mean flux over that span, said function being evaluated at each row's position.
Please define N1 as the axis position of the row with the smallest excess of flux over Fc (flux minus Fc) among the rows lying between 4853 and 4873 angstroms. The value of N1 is 4871.98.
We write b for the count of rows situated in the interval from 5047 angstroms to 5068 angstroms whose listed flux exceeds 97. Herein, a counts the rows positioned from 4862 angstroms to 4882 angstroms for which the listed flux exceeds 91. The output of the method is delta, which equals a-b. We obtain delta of 4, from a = 5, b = 1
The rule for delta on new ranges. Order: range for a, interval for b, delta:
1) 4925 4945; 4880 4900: 5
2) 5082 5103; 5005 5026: 1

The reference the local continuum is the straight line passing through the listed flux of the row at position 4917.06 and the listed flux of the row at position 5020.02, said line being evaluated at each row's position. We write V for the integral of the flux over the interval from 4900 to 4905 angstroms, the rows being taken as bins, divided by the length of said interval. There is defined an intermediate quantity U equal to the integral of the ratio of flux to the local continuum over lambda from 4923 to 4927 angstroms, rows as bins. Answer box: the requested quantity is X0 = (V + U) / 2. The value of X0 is 51.9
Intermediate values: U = 3.7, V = 100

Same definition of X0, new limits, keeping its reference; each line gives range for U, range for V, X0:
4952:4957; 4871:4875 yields 47.2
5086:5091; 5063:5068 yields 43.9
